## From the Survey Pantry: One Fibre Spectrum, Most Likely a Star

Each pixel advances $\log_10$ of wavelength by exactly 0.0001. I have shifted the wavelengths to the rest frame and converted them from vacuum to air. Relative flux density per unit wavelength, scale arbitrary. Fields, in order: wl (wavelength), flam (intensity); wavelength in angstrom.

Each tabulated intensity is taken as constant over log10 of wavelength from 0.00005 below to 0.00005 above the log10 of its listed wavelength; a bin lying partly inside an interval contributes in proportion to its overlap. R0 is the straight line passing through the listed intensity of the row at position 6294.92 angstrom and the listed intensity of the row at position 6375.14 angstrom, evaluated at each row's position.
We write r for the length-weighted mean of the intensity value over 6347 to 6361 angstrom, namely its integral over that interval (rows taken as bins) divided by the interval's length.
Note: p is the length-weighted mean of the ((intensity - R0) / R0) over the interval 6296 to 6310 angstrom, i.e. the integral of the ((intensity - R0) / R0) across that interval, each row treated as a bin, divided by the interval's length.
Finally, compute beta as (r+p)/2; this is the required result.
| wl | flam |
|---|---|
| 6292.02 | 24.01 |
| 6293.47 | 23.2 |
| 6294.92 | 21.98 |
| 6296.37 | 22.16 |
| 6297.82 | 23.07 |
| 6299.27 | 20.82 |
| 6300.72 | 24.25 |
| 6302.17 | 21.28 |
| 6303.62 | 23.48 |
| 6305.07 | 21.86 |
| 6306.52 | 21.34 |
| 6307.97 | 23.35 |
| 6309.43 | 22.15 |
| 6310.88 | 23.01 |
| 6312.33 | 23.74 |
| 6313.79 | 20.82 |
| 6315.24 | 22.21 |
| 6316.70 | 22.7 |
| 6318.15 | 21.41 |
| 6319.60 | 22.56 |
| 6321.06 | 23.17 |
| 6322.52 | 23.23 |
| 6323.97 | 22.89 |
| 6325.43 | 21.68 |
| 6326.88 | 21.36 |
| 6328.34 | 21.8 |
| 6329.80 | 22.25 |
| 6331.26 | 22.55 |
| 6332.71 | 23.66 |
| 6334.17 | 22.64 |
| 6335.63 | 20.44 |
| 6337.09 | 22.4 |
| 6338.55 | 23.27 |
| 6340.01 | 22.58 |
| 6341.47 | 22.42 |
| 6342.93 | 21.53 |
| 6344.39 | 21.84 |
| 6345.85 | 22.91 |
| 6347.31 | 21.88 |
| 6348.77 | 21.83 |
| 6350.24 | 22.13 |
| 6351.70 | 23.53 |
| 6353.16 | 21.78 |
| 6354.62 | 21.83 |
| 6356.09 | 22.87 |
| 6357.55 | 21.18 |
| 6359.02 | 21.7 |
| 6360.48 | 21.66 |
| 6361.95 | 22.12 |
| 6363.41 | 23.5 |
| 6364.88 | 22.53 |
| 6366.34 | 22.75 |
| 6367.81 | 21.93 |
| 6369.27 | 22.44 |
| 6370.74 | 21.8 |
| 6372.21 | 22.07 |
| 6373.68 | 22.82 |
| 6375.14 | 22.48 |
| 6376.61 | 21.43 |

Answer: 11.0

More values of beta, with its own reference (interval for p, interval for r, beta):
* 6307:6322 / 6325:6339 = 11.1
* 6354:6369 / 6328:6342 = 11.2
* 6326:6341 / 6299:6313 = 11.3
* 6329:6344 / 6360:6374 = 11.2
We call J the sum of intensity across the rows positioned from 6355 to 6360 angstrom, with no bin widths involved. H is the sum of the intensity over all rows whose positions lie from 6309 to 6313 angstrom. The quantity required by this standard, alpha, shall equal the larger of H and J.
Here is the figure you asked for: 68.9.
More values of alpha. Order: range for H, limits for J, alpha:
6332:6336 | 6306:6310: 66.8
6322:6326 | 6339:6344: 67.8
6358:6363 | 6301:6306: 66.6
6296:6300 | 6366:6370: 67.1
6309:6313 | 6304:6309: 68.9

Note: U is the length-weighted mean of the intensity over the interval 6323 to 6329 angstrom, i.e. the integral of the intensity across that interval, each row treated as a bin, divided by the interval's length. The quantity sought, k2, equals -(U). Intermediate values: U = 22.0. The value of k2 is -22.0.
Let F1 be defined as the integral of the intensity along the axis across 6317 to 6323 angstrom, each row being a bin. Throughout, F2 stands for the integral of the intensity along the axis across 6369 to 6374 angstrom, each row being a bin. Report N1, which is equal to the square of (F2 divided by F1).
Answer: 0.67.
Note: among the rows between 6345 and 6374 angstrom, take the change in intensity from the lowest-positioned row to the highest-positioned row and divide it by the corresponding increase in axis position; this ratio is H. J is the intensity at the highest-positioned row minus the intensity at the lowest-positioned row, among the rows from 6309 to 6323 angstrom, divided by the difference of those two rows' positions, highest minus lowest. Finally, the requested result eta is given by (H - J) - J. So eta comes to -0.2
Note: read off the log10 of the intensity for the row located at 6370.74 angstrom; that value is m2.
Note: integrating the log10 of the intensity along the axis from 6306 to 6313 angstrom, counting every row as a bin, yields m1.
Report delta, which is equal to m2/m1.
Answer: 0.141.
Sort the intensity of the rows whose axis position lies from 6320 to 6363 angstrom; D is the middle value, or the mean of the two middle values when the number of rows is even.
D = 22.1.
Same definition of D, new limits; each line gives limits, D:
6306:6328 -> 22.6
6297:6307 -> 21.9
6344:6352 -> 22.0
